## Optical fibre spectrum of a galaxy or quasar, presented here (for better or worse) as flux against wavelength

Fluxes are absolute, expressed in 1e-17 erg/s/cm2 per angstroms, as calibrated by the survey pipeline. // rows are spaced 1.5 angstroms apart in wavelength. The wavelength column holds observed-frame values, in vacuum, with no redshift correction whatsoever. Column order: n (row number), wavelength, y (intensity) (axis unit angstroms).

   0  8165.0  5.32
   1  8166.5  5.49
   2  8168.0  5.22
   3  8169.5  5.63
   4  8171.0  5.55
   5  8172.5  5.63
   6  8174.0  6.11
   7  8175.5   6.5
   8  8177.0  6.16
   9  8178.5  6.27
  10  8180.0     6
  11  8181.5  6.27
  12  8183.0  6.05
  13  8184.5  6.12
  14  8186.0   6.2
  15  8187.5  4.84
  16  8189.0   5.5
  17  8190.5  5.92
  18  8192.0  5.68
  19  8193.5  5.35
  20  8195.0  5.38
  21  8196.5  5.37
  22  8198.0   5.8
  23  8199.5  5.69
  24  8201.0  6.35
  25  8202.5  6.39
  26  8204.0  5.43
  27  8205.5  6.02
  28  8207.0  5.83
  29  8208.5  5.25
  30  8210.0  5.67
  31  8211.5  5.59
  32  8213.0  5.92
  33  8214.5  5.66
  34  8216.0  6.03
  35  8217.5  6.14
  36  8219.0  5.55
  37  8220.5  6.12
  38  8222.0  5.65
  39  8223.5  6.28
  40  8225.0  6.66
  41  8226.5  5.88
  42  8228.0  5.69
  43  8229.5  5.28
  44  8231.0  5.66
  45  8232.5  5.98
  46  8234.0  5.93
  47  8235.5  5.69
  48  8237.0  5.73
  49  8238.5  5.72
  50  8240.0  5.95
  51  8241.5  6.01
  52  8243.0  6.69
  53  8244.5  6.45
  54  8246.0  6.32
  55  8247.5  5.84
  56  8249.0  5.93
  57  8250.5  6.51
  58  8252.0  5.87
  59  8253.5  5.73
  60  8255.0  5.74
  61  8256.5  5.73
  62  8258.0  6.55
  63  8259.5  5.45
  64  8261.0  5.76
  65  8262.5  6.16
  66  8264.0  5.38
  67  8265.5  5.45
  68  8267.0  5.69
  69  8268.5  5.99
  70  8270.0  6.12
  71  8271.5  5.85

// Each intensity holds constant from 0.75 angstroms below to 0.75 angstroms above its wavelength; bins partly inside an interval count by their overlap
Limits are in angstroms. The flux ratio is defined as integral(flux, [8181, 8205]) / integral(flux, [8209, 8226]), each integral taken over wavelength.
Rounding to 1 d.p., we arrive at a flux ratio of 1.4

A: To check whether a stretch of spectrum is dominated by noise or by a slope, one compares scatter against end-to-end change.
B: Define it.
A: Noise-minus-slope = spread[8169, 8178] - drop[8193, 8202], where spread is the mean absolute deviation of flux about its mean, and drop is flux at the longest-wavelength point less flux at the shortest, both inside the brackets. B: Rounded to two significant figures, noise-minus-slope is -0.67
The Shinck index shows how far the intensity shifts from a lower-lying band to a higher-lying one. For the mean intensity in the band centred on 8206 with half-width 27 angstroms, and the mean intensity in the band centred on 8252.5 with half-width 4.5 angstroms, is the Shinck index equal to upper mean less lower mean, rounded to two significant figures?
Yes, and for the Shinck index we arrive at 0.11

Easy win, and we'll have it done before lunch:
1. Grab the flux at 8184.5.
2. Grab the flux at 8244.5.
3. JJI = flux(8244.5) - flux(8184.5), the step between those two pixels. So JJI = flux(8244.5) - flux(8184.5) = 0.3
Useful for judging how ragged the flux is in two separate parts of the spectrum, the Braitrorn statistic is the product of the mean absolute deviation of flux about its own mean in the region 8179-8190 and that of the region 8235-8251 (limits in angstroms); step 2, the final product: 0.118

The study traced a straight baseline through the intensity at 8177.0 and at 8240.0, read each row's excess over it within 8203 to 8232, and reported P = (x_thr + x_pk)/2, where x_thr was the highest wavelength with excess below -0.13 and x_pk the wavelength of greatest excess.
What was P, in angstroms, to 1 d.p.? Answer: 8228.0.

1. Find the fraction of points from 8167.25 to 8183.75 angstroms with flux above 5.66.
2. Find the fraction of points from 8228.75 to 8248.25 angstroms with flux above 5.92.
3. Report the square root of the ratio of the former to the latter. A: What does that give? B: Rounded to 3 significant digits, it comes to 1.09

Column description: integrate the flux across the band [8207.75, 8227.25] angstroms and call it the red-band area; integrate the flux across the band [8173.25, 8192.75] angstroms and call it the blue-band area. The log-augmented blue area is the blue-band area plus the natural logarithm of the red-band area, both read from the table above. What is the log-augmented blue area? 121.2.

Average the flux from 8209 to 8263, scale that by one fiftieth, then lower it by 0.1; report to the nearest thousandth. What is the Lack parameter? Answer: 0.019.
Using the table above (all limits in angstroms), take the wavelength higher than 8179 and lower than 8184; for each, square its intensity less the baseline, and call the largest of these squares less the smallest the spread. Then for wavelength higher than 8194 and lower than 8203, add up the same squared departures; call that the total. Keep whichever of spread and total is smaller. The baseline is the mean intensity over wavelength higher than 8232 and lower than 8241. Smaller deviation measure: 0.16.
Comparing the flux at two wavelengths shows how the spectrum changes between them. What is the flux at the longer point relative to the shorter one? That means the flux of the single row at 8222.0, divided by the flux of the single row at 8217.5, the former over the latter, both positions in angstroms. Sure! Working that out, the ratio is 0.92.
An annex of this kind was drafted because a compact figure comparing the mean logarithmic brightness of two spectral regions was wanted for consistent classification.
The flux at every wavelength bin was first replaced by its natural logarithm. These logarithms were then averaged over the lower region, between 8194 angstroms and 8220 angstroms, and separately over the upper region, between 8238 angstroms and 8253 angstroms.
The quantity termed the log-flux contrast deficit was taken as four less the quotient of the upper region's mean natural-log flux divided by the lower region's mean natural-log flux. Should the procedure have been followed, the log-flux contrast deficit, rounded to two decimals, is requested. 2.97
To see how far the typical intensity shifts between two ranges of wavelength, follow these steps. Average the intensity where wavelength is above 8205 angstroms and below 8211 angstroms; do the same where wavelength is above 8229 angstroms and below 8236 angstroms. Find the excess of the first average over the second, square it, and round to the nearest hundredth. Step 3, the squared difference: 0.00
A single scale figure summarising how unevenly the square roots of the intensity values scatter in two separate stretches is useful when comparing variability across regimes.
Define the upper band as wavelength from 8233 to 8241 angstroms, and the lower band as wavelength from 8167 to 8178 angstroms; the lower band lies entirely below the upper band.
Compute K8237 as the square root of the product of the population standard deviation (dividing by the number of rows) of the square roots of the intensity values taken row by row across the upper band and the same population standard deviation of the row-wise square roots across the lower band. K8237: 0.044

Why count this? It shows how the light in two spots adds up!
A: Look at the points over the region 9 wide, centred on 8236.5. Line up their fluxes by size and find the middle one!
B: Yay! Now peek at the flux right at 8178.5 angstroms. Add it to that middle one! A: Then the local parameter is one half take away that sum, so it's -11.6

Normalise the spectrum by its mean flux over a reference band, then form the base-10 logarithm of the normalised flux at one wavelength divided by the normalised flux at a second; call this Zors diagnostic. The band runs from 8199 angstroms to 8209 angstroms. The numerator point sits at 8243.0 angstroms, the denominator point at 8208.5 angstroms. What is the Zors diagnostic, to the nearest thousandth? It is 0.105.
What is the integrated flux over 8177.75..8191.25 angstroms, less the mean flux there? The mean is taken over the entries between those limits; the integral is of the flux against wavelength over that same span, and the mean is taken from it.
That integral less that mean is 73.8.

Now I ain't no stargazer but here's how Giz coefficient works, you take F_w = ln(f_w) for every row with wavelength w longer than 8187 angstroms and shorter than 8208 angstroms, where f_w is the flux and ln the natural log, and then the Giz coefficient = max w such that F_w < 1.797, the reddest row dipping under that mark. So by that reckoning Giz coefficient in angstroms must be 8207.0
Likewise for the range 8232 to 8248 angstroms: 8247.5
